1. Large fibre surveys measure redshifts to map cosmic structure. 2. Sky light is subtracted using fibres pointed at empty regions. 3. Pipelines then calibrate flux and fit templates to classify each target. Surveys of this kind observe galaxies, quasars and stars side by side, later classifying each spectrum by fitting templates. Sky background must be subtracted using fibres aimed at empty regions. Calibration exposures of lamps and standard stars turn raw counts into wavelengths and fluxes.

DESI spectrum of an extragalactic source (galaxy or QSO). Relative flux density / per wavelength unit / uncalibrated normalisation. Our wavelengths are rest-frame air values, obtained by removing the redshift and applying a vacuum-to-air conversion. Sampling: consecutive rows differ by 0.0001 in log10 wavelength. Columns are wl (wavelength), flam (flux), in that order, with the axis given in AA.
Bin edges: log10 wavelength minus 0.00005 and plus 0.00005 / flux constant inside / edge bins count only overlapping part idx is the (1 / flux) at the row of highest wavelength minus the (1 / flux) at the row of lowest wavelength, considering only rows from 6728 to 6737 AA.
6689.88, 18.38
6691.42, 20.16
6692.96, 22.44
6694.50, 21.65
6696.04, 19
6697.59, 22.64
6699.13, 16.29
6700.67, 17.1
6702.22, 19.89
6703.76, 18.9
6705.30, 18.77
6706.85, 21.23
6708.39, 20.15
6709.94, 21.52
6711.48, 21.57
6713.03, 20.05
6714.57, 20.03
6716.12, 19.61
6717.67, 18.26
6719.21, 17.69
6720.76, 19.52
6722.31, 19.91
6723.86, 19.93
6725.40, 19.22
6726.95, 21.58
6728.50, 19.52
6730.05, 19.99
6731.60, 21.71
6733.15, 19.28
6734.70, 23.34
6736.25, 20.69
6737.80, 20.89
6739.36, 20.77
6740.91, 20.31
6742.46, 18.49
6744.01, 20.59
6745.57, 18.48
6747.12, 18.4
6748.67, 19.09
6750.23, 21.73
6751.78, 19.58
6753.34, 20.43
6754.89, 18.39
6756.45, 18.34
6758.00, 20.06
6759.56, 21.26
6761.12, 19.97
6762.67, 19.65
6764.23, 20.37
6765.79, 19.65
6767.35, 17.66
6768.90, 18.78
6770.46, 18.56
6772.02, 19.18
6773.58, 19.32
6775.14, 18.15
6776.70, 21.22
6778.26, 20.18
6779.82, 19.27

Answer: -0.003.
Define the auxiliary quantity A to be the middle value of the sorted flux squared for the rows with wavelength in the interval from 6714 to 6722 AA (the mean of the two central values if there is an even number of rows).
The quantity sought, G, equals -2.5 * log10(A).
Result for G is -6.45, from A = 381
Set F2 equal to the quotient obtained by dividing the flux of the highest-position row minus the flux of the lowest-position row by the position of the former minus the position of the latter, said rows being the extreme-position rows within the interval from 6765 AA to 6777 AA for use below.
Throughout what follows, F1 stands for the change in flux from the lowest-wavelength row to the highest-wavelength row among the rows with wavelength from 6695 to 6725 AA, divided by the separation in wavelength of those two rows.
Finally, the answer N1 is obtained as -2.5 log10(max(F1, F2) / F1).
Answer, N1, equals -1.58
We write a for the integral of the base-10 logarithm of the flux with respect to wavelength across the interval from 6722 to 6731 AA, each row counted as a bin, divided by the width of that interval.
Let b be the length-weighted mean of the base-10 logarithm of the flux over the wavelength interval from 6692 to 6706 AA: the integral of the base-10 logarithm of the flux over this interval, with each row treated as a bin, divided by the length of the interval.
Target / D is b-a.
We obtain -0.012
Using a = 1.30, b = 1.29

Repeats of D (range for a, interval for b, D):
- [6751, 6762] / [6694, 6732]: 0.000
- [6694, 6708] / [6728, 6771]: 0.010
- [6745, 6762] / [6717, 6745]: 0.009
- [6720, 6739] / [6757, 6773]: -0.020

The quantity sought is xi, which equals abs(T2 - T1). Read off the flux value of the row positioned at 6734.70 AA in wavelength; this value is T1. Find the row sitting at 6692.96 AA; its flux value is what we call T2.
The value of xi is 0.90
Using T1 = 23.34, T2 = 22.44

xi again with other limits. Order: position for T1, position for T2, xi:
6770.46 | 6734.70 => 4.78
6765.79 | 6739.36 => 1.12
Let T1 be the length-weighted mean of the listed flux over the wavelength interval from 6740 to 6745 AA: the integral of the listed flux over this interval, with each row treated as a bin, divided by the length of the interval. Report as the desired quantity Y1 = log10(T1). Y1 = 1.30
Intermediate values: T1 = 19.8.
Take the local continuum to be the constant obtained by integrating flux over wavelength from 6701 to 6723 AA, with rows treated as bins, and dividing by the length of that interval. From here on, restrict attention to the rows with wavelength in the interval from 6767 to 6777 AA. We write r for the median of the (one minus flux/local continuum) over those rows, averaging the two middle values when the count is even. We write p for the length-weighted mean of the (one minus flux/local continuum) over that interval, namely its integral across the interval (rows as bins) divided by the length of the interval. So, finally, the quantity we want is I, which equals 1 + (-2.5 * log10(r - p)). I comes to 6.3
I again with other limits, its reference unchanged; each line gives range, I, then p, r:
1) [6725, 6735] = 4.8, -0.043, -0.013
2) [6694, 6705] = 5.7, 0.023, 0.037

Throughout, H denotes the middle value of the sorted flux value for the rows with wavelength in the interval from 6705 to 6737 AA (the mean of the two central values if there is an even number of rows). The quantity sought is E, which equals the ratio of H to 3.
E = 6.66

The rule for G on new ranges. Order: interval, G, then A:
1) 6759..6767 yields -6.50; 399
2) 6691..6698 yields -6.68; 469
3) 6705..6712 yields -6.63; 451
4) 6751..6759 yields -6.46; 383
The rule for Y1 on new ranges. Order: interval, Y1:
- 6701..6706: 1.28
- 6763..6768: 1.29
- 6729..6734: 1.31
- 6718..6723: 1.28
